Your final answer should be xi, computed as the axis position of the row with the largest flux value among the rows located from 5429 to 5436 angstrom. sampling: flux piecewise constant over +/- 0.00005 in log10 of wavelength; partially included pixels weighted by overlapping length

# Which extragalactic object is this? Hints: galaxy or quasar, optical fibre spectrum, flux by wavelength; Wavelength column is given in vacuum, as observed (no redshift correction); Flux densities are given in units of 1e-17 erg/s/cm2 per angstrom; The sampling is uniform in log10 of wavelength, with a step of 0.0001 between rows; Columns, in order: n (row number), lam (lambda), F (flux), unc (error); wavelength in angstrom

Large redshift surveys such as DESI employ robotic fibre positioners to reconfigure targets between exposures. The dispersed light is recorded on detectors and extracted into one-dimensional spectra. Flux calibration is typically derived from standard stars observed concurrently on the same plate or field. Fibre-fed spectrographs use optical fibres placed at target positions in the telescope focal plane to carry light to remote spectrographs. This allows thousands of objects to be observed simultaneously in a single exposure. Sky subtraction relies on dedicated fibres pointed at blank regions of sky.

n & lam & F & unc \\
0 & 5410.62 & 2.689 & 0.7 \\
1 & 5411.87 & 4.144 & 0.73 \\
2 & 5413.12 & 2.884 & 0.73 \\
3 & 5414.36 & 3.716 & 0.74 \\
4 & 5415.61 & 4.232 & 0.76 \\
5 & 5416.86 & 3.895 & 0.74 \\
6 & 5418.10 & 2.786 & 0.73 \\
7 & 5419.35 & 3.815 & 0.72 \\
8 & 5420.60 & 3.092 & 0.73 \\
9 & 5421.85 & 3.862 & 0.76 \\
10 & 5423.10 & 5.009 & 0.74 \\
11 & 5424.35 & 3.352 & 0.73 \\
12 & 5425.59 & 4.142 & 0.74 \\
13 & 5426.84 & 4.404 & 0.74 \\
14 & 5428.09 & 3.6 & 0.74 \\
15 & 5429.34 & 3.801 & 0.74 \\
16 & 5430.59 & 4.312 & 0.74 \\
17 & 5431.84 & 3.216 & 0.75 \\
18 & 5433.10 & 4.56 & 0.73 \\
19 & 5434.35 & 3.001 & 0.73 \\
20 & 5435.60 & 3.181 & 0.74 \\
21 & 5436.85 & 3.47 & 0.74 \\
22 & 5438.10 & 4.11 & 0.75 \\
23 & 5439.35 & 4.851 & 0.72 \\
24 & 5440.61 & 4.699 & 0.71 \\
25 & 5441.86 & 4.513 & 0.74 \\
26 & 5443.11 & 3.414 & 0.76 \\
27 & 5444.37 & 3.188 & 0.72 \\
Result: 5433.10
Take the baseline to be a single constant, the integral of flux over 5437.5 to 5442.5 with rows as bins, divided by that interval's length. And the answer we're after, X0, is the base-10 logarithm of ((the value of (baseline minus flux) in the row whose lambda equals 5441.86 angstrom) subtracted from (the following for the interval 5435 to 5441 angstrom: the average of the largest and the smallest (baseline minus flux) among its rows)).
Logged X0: -0.3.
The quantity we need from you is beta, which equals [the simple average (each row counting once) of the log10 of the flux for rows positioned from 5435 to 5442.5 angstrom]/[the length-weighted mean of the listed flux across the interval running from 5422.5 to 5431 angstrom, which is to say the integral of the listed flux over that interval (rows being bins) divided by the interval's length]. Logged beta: 0.150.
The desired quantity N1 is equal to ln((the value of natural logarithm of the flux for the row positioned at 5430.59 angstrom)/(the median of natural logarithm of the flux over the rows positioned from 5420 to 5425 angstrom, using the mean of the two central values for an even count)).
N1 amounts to 0.13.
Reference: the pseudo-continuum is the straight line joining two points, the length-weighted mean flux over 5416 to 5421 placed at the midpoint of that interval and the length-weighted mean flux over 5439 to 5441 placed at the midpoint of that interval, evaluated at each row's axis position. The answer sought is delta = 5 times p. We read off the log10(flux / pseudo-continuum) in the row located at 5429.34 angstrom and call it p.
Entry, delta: -0.2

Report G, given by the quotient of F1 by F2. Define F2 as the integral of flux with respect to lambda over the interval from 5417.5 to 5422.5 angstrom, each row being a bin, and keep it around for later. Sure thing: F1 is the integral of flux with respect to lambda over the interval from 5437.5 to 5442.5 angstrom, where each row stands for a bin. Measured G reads 1.34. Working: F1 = 22.7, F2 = 17.0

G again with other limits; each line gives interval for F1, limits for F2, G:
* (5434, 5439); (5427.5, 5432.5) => 0.95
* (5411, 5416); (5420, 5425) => 0.96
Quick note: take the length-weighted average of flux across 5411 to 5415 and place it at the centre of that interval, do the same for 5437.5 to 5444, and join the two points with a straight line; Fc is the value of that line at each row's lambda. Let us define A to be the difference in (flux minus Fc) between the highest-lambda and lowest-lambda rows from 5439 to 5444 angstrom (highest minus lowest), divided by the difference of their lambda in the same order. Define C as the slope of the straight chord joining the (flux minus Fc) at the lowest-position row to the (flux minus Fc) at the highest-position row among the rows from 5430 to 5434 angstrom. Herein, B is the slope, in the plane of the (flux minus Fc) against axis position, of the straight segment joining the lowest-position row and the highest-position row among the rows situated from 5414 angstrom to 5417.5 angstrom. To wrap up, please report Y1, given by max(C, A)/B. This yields 1.6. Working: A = -0.409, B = 0.04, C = 0.07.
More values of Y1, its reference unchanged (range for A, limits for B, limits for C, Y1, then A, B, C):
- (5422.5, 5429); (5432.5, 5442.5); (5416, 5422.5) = 1.0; -0.309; -0.03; -0.03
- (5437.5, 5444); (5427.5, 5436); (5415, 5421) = 2.0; -0.166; -0.08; -0.26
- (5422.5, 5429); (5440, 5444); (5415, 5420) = 0.3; -0.309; -0.54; -0.14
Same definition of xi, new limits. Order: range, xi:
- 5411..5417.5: 5415.61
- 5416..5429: 5423.10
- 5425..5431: 5426.84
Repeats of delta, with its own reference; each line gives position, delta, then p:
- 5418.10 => -0.4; -0.09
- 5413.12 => -0.2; -0.03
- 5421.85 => 0.1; 0.02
